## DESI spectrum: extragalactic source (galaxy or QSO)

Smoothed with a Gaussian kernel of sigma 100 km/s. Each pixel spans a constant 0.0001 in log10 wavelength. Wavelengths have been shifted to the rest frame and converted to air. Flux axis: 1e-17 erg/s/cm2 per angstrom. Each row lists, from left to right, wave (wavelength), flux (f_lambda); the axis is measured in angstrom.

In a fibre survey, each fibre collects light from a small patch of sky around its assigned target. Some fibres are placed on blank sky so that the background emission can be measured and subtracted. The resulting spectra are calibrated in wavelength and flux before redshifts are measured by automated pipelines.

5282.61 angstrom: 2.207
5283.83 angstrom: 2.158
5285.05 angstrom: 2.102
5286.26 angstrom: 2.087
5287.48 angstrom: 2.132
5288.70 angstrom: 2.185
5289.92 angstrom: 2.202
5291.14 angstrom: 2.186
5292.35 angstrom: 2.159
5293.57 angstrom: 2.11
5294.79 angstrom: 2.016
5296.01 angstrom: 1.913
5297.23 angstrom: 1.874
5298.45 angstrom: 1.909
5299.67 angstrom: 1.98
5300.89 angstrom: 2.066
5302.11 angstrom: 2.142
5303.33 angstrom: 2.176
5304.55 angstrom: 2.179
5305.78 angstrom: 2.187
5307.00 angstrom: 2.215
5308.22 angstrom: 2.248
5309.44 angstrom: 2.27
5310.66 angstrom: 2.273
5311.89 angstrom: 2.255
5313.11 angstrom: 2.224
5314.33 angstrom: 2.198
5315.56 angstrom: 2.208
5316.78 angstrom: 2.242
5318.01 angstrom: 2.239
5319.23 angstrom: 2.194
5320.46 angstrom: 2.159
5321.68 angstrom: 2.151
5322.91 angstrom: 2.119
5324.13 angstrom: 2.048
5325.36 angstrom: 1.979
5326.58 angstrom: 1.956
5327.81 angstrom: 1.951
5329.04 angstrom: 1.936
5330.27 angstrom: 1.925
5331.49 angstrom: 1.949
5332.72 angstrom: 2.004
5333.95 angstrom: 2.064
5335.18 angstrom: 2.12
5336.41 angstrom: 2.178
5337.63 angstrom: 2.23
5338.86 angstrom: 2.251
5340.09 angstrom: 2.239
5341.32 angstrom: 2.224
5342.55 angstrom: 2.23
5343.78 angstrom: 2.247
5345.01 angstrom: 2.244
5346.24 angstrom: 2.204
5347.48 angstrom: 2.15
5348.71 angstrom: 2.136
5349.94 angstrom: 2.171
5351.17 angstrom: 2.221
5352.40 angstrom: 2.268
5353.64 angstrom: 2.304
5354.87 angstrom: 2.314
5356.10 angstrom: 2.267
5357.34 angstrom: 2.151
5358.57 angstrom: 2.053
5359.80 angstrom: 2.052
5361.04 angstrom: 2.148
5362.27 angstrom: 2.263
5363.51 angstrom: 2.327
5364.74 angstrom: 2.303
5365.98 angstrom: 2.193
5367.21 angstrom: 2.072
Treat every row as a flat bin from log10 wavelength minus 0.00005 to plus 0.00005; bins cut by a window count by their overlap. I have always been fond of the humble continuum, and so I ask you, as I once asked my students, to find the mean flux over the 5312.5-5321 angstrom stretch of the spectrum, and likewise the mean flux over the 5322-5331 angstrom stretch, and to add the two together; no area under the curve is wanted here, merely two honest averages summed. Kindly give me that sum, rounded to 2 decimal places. 4.20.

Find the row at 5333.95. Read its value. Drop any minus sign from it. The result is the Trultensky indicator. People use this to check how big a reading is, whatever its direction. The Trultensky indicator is 2.06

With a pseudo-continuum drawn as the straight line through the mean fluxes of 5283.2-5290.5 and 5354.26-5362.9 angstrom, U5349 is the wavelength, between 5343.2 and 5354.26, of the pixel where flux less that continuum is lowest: 5348.71 angstrom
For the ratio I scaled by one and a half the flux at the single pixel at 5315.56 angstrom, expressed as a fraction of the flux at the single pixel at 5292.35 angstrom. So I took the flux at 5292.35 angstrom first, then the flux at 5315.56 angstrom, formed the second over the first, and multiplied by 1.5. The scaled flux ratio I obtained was 1.53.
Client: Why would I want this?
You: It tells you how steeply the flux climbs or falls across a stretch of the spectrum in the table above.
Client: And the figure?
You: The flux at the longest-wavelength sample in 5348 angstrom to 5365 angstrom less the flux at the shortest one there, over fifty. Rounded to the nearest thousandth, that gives 0.003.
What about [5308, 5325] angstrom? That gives -0.004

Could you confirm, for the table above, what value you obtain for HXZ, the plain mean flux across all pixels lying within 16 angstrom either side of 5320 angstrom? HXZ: 2.13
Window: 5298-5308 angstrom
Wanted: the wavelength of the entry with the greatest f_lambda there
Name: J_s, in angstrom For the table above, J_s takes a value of 5307.00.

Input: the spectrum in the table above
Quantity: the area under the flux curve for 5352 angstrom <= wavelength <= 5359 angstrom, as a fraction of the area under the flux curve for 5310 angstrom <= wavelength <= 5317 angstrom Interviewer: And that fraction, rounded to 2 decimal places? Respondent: 1.00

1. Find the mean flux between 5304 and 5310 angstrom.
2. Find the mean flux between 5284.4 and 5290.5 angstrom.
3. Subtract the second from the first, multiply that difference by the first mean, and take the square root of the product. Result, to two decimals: 0.42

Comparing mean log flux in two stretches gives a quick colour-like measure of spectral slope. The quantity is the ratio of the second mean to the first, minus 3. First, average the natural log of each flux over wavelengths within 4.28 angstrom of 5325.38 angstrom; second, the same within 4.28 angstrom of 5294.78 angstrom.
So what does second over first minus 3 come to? -2.00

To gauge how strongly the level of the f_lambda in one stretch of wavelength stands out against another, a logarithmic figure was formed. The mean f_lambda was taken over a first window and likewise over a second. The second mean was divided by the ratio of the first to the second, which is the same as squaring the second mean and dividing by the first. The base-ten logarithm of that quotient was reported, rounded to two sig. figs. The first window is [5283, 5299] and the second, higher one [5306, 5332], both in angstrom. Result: 0.34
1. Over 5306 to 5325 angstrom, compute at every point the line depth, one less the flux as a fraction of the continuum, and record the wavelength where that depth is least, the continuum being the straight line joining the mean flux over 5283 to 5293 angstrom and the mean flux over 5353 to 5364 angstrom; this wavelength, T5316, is 5310.66 angstrom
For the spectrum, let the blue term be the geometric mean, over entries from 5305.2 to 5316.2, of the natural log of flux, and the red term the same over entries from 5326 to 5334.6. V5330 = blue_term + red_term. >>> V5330 1.479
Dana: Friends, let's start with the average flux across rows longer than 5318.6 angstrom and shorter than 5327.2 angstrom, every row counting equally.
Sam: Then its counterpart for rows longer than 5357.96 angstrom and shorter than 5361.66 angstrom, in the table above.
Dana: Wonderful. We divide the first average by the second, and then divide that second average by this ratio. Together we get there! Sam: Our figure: 2.08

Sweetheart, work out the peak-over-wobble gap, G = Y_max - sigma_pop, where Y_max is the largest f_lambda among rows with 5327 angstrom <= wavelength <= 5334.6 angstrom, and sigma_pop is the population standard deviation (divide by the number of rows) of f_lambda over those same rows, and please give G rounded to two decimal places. 2.02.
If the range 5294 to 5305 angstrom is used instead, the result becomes 2.07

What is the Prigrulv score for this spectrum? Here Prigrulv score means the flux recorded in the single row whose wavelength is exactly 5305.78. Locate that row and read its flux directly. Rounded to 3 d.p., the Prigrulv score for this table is 2.187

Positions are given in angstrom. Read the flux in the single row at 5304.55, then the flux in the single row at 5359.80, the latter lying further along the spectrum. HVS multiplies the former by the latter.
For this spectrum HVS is 4.47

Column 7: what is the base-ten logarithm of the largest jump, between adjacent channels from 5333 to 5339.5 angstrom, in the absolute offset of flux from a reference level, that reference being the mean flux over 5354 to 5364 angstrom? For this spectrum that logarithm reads -1.24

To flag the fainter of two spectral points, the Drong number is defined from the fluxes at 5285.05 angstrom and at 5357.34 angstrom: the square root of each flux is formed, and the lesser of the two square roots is 1.45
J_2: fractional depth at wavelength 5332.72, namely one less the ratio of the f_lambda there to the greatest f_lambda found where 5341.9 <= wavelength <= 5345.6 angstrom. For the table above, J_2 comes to 0.108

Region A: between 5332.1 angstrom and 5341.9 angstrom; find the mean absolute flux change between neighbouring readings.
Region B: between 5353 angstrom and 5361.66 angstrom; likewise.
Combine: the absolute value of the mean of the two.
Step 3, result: 0.050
